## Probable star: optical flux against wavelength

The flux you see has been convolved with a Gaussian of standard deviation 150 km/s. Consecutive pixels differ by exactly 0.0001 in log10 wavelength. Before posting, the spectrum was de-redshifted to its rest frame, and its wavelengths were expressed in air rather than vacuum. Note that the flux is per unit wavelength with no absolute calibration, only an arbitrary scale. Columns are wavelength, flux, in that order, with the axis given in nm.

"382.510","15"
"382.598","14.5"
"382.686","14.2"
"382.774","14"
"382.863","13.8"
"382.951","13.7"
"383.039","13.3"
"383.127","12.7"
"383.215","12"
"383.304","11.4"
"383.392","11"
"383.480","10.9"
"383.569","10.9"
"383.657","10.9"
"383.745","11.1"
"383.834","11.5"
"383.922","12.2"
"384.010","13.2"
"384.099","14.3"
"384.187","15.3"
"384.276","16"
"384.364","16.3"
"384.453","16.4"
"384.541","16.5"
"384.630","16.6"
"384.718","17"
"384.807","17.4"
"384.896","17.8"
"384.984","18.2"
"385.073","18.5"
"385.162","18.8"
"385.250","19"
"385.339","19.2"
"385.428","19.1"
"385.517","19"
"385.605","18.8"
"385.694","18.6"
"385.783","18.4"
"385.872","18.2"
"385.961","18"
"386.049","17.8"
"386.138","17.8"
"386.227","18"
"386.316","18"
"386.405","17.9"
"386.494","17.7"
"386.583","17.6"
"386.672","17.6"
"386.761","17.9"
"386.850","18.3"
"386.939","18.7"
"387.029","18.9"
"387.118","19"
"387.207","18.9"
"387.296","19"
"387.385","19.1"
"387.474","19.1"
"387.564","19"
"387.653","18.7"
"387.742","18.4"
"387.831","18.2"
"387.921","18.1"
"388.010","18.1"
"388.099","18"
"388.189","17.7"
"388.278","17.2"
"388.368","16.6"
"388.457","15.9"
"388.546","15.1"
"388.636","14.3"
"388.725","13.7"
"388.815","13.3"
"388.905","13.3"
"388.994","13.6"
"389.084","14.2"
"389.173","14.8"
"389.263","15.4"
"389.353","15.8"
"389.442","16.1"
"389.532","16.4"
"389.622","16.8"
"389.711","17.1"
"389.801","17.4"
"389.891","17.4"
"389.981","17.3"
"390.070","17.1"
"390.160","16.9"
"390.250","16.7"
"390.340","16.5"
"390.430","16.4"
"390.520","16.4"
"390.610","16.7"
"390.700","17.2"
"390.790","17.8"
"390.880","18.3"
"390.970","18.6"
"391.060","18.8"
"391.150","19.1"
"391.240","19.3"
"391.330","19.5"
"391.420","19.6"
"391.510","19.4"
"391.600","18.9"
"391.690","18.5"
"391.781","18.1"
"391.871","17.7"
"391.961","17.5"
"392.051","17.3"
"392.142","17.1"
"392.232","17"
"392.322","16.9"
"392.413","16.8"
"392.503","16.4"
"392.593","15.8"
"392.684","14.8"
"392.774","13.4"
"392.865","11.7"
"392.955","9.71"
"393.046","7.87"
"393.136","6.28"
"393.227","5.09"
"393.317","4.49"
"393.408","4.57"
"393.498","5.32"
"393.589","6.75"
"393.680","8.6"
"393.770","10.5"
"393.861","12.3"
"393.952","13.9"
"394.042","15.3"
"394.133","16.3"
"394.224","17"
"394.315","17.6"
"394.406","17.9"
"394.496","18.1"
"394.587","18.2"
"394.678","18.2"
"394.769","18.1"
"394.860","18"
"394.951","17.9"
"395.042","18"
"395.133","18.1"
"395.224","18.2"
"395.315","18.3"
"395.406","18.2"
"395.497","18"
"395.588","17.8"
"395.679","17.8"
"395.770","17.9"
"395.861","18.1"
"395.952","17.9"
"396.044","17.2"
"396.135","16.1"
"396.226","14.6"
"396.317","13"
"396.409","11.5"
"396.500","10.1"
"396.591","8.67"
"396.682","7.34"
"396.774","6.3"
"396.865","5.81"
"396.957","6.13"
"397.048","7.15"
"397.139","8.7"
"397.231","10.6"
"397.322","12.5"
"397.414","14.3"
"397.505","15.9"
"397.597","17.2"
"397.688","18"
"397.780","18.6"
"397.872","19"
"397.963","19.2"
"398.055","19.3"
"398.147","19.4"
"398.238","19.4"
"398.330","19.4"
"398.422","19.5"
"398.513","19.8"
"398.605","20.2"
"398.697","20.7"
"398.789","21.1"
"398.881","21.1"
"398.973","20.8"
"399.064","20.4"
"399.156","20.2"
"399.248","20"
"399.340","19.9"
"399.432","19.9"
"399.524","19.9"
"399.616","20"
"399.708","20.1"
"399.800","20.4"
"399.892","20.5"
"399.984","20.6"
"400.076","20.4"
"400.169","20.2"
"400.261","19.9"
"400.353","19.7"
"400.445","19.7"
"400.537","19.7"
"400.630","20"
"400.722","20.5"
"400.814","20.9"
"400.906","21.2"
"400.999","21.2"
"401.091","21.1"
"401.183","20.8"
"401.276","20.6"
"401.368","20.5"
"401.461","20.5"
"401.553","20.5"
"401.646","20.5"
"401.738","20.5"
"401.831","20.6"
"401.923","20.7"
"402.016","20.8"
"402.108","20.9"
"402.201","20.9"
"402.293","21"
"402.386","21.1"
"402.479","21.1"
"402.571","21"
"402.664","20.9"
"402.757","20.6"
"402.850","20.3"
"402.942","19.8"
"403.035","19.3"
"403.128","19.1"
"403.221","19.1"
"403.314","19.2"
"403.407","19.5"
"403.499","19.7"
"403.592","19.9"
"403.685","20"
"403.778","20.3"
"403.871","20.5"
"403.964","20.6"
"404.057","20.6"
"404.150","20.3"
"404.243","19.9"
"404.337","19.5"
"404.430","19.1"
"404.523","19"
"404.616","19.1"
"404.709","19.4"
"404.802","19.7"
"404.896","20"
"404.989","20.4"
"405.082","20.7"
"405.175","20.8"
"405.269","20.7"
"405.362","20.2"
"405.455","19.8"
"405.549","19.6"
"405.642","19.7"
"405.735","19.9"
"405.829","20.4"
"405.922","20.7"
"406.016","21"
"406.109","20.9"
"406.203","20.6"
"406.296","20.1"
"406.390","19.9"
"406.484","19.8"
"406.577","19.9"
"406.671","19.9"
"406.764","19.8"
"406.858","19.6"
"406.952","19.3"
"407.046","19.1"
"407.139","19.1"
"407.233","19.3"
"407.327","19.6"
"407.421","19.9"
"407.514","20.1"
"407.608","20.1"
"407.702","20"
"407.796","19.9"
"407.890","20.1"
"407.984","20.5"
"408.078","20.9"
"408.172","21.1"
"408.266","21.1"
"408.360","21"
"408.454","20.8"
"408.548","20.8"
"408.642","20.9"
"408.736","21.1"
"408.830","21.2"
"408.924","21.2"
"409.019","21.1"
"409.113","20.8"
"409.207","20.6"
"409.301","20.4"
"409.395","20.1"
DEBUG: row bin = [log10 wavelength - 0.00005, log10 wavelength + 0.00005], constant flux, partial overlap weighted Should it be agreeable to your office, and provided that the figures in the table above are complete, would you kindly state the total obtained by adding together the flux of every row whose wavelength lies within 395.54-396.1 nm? 107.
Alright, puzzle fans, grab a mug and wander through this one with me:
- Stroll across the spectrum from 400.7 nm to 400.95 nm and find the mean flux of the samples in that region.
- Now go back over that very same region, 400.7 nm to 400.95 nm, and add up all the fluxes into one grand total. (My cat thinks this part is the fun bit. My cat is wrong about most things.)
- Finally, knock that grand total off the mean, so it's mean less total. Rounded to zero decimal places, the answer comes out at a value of -42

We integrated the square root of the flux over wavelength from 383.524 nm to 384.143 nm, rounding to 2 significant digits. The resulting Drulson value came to 2.1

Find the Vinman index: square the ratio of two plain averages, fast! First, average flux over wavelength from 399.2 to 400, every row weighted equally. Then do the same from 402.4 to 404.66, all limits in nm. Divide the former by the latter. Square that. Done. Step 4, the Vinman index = 1.02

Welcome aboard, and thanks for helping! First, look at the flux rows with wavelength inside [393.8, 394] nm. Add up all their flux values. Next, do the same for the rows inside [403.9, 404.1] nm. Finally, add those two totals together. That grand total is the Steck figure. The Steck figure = 67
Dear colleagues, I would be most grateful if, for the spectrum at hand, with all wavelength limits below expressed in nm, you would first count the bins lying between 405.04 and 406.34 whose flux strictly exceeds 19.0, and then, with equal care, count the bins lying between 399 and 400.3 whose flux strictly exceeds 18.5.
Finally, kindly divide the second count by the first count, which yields 1.0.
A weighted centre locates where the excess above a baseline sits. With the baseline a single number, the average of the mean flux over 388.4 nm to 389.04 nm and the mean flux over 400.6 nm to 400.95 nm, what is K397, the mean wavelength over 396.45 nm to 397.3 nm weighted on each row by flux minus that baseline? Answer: 396.86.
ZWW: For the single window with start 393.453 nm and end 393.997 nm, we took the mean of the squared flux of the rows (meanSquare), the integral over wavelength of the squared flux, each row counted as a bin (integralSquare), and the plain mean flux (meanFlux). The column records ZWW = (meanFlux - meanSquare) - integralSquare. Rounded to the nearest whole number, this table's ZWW -146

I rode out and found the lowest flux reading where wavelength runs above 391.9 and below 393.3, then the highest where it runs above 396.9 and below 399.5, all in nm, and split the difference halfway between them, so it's 13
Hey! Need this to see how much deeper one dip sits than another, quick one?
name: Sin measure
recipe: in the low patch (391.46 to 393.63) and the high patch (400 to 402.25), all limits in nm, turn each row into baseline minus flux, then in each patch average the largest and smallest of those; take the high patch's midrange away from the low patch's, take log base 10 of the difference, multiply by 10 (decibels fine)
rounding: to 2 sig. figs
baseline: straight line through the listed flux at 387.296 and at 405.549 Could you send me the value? 9.2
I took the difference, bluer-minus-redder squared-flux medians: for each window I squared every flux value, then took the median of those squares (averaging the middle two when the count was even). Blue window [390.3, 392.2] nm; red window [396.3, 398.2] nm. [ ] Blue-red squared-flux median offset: 171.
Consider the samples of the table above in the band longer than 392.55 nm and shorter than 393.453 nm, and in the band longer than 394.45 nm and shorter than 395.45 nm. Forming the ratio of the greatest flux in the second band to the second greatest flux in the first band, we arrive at 1.24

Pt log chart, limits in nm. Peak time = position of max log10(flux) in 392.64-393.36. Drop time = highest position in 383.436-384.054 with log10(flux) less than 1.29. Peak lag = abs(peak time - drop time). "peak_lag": 8.67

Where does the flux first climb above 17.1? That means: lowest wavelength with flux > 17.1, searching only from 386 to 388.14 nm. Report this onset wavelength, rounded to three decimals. 386.049 nm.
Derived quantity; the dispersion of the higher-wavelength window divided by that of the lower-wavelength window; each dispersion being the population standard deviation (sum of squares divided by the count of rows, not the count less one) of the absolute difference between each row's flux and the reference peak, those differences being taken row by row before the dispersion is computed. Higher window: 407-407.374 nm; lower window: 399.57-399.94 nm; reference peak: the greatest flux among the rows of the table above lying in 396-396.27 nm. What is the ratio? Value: 1.0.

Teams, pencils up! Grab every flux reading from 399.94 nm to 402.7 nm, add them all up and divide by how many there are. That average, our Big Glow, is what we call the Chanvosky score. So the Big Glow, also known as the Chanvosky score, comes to 20.6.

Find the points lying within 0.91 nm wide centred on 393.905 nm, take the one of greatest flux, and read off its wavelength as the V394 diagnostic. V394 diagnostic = 394.315 nm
